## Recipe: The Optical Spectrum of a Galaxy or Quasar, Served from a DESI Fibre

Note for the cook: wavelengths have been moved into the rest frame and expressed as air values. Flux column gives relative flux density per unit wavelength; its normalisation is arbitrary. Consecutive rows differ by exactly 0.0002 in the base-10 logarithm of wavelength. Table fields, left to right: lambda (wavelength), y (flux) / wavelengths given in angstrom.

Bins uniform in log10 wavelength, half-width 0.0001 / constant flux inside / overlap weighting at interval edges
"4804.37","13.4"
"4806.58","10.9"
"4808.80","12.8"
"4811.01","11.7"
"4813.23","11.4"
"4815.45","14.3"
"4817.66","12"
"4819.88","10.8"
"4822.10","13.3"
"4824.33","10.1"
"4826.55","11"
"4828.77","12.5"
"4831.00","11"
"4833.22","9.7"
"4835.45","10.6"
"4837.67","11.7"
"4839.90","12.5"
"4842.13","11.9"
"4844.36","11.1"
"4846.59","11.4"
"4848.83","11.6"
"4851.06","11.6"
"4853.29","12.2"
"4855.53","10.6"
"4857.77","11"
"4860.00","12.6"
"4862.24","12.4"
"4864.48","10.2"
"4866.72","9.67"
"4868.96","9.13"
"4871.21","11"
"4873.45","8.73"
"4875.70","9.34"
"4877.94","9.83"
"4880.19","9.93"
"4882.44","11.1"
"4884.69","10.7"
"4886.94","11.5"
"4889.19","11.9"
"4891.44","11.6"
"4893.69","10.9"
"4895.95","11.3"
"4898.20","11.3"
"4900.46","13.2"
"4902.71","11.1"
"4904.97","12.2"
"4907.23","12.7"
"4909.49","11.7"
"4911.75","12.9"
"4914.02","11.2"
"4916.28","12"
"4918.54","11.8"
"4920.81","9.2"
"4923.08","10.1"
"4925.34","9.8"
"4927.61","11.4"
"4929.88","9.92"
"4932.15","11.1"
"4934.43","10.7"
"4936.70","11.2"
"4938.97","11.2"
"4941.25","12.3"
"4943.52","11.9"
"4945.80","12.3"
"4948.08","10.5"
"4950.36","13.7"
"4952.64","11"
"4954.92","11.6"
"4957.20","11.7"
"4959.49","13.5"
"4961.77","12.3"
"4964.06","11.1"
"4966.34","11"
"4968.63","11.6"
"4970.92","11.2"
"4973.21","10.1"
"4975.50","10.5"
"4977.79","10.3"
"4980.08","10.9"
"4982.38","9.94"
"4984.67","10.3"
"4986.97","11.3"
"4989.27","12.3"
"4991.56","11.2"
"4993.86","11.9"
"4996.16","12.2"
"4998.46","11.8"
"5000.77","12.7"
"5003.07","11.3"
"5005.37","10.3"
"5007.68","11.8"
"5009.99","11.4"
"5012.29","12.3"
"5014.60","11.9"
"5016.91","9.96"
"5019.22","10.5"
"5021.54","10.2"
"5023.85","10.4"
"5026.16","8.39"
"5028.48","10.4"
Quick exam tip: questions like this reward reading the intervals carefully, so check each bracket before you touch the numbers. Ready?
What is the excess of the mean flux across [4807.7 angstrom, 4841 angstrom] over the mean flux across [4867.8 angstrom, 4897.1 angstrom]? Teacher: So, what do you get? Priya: 1.2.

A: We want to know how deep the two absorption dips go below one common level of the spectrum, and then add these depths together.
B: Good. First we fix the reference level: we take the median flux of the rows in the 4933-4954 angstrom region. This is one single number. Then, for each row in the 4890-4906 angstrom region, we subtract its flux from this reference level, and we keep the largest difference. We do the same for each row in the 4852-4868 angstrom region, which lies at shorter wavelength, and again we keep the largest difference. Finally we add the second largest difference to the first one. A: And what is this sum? 1.8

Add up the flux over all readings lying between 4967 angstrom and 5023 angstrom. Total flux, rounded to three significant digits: 268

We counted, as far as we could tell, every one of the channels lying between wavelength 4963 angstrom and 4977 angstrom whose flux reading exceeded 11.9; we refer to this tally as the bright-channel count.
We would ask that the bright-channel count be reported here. 0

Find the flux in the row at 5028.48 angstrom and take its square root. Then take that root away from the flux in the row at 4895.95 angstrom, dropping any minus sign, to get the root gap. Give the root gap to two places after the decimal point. 8.08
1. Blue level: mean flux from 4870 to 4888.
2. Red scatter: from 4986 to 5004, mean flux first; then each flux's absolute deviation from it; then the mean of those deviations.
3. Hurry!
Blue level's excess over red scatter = 9.8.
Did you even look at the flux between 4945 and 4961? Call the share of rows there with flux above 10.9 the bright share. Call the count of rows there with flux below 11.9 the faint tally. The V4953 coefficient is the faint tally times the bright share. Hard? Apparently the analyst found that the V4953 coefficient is 3.4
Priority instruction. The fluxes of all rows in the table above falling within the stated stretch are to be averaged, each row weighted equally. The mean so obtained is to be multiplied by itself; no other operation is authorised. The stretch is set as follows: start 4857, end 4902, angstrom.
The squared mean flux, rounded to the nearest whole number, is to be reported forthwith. 118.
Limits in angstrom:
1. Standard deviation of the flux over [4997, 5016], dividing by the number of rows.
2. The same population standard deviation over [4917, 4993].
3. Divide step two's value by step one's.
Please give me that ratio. 1.5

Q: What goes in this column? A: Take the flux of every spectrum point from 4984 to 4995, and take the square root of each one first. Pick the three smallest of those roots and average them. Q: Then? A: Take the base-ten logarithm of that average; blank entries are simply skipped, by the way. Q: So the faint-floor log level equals 0.519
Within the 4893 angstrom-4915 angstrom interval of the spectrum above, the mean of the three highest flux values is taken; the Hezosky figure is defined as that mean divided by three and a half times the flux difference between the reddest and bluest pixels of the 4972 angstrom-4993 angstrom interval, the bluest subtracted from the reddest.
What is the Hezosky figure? 3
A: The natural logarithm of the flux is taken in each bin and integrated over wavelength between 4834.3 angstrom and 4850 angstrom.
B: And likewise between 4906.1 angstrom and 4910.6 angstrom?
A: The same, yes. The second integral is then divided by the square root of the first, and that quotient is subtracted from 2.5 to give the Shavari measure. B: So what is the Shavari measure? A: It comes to 1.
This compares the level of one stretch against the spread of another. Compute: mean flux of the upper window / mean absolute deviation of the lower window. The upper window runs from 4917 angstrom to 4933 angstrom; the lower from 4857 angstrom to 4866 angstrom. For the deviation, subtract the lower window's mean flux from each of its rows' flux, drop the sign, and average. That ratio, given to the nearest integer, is 11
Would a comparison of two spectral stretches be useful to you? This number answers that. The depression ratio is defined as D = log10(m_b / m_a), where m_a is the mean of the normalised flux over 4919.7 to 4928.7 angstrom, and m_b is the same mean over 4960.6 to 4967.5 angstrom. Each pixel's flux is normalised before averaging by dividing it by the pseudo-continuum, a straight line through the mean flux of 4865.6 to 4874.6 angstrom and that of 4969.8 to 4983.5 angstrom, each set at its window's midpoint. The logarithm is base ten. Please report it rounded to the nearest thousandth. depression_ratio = 0.041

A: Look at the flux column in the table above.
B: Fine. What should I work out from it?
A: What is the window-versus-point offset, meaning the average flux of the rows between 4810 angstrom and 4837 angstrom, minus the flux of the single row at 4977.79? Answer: 1.2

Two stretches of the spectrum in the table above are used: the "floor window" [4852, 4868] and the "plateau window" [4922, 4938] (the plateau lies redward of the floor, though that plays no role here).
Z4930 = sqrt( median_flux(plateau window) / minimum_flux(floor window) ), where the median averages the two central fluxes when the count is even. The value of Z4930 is 1.05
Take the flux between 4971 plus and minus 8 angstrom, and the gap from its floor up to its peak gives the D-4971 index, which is 1.5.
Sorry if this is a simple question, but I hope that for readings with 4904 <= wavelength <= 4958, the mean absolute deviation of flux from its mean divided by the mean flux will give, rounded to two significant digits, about 0.071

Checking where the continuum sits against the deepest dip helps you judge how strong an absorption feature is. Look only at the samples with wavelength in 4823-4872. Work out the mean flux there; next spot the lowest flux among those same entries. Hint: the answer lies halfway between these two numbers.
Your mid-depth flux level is 10.1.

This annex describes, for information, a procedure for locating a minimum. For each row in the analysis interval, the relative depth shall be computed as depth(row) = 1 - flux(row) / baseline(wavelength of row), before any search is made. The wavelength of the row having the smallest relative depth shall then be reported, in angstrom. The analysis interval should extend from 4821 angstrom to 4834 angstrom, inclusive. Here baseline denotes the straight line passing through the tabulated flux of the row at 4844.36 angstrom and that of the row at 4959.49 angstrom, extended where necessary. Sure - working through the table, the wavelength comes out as 4822.10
